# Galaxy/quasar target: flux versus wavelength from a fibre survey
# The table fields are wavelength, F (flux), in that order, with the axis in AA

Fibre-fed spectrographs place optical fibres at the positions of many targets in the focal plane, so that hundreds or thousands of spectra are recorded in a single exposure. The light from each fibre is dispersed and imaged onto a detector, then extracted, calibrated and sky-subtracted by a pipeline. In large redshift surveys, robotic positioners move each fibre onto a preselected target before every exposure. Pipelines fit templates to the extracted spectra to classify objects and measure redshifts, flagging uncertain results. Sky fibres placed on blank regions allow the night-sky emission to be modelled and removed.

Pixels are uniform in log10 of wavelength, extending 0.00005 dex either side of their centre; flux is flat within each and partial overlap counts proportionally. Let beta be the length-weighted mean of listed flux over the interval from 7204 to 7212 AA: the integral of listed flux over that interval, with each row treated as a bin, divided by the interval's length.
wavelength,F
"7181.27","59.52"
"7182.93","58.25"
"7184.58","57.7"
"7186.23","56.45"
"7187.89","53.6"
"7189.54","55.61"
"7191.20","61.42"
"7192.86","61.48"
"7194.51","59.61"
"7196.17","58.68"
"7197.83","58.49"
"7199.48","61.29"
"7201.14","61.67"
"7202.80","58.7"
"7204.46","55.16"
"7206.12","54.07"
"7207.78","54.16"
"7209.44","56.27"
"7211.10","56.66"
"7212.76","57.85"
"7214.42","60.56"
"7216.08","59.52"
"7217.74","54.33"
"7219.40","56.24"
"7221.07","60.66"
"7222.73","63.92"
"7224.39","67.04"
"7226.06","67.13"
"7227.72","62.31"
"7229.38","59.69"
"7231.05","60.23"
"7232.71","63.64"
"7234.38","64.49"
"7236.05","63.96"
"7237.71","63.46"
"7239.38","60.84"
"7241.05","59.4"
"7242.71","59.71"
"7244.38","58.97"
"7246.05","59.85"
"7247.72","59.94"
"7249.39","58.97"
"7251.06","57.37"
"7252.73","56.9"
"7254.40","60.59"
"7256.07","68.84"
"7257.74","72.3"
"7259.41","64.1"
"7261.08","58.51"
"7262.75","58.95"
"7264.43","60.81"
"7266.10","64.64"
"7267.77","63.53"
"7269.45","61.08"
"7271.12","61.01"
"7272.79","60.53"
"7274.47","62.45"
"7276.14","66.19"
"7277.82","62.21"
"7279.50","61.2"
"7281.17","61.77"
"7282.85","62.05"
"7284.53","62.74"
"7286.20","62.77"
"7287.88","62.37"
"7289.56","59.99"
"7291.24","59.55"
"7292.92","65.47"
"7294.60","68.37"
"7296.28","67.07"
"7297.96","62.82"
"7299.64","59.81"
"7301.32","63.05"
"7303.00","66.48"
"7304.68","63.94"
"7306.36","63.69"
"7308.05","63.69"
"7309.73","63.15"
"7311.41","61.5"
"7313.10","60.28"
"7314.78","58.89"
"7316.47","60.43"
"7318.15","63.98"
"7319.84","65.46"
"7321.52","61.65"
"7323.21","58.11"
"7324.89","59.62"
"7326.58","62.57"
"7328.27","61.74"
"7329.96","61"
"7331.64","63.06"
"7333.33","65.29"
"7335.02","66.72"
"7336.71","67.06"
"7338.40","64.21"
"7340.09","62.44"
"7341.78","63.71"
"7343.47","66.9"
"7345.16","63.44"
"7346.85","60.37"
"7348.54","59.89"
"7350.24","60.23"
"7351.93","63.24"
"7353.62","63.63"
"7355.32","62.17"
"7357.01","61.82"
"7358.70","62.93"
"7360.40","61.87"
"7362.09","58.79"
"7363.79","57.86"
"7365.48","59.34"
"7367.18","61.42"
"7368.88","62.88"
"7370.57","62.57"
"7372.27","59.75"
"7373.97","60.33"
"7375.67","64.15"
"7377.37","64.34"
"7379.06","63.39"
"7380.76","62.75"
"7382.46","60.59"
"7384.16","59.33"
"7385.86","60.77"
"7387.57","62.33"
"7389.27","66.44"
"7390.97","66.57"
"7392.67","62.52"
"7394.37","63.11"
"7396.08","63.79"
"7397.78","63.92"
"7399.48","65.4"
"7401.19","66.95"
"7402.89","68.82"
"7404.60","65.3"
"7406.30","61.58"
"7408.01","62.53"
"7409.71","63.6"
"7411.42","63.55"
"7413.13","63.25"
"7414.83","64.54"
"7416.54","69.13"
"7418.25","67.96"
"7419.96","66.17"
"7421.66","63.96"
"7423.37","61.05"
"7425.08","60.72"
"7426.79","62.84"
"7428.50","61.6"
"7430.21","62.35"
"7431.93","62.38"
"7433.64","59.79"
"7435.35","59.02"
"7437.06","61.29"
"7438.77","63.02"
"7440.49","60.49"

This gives 55.3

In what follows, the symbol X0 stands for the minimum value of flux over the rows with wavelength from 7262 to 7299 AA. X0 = 58.95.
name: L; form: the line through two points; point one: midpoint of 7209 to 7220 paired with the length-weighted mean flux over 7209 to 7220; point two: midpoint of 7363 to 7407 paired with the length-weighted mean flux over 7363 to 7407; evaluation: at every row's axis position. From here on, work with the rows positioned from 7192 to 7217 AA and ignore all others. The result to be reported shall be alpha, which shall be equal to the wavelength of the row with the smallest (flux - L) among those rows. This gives 7206.12 AA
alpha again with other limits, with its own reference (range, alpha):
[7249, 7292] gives 7252.73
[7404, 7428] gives 7425.08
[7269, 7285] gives 7272.79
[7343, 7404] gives 7363.79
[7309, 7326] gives 7323.21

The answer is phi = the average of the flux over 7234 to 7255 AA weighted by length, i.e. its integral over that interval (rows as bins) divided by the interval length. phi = 60.2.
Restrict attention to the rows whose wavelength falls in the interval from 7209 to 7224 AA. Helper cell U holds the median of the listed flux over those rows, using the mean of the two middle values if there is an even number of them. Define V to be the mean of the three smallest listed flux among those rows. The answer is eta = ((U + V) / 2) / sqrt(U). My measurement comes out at 7.46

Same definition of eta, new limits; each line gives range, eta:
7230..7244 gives 7.73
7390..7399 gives 7.95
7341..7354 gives 7.76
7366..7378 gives 7.78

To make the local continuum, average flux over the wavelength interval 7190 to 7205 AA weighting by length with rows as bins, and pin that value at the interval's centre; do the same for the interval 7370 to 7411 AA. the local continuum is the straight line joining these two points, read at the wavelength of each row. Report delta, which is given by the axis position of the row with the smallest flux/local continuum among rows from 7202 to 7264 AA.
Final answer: 7206.12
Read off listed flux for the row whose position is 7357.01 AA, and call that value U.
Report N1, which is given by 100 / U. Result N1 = 1.62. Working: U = 61.82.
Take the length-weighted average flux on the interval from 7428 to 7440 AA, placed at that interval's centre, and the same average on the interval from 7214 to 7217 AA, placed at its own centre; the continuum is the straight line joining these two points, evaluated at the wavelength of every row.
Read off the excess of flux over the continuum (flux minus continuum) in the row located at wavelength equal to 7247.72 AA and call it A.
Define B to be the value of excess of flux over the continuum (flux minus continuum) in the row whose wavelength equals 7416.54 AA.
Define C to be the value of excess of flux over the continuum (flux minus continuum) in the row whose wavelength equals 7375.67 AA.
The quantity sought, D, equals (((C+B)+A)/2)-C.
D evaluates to 2.3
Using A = -0.1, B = 8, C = 3.2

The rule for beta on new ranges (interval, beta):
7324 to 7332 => 61.5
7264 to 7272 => 62.3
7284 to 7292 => 61.5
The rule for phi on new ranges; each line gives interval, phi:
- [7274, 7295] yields 62.7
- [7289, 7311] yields 63.6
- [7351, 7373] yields 61.4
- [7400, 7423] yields 65.1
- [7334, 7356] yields 63.4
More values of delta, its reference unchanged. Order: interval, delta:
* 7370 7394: 7384.16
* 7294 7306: 7299.64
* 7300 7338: 7323.21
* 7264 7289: 7272.79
